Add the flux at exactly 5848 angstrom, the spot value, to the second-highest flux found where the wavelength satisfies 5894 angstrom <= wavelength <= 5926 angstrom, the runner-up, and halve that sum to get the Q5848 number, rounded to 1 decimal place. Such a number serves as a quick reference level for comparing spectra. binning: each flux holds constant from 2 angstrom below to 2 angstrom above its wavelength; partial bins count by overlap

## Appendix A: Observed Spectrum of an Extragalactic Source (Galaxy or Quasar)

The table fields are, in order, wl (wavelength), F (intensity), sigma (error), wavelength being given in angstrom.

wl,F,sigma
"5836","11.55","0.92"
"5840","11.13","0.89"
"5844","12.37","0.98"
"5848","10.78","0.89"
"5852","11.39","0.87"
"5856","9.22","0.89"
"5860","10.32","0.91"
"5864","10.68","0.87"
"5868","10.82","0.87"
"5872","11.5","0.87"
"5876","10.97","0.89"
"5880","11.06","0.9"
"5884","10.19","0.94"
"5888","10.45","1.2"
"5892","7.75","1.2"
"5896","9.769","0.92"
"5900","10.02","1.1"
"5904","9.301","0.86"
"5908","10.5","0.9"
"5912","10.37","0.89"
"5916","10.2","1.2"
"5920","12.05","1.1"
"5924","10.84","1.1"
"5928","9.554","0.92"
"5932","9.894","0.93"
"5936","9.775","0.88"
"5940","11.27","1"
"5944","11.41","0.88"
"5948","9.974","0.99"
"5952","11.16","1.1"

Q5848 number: 10.8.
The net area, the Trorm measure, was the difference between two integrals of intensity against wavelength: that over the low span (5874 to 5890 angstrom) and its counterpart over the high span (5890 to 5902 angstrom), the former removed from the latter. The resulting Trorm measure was -61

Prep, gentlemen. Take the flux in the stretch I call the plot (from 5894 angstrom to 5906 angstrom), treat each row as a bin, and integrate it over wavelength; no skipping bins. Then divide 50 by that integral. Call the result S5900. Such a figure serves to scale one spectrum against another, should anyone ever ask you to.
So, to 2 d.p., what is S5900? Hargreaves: 0.43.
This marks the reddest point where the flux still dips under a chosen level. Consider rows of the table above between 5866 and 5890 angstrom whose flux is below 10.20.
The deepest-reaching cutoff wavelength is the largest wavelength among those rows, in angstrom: 5884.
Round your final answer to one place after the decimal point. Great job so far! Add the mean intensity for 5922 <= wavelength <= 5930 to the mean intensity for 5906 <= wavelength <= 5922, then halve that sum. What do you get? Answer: 10.5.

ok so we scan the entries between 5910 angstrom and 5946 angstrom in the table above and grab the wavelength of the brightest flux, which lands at 5920 angstrom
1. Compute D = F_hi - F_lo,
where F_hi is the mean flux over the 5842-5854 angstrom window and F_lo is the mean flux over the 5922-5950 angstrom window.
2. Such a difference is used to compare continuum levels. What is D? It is 1.13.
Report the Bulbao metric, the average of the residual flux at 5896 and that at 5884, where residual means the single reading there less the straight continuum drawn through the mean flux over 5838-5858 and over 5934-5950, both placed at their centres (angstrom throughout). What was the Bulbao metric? -0.83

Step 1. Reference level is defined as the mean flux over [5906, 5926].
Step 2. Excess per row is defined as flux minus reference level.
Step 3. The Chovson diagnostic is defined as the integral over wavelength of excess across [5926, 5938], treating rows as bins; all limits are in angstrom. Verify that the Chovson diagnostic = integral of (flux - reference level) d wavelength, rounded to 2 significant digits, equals -13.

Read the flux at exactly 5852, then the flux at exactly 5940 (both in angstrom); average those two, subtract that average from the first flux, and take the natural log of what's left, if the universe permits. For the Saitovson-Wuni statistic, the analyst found -2.8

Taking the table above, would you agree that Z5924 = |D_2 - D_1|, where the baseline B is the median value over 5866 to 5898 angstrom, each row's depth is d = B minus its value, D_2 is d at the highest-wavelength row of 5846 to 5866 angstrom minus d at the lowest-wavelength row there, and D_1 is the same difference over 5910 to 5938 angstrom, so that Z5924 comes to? 0.5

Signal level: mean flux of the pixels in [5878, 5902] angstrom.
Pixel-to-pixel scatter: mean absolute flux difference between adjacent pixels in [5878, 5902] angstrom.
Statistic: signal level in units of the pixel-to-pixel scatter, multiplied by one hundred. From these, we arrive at 809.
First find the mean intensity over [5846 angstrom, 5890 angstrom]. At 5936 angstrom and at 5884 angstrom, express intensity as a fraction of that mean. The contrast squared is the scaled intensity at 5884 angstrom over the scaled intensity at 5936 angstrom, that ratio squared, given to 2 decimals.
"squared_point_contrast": 1.09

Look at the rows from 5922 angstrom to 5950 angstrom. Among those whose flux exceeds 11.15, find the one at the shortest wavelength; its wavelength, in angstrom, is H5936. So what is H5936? 5940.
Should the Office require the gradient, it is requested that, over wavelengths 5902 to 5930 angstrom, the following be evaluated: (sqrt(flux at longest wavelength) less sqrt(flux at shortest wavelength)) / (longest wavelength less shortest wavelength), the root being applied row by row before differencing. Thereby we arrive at 0.0017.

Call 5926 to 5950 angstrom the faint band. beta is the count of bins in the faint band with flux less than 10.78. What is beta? 4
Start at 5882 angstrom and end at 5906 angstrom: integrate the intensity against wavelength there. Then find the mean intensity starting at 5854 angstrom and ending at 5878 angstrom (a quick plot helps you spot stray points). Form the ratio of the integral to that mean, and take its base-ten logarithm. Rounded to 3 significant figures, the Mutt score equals 1.34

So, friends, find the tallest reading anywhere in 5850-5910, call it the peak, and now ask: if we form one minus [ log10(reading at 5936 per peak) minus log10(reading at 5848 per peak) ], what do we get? 1.04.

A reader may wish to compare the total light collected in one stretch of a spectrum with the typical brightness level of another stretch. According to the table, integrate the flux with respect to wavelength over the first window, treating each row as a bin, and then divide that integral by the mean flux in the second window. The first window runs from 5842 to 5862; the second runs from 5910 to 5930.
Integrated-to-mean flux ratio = 20.4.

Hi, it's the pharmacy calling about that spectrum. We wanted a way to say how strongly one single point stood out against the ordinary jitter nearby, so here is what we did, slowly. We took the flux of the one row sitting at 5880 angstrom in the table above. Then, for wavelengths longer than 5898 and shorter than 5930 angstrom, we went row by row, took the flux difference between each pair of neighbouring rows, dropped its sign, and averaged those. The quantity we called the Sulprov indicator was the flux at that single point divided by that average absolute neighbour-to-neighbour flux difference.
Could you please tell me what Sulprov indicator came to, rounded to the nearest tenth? 11.8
